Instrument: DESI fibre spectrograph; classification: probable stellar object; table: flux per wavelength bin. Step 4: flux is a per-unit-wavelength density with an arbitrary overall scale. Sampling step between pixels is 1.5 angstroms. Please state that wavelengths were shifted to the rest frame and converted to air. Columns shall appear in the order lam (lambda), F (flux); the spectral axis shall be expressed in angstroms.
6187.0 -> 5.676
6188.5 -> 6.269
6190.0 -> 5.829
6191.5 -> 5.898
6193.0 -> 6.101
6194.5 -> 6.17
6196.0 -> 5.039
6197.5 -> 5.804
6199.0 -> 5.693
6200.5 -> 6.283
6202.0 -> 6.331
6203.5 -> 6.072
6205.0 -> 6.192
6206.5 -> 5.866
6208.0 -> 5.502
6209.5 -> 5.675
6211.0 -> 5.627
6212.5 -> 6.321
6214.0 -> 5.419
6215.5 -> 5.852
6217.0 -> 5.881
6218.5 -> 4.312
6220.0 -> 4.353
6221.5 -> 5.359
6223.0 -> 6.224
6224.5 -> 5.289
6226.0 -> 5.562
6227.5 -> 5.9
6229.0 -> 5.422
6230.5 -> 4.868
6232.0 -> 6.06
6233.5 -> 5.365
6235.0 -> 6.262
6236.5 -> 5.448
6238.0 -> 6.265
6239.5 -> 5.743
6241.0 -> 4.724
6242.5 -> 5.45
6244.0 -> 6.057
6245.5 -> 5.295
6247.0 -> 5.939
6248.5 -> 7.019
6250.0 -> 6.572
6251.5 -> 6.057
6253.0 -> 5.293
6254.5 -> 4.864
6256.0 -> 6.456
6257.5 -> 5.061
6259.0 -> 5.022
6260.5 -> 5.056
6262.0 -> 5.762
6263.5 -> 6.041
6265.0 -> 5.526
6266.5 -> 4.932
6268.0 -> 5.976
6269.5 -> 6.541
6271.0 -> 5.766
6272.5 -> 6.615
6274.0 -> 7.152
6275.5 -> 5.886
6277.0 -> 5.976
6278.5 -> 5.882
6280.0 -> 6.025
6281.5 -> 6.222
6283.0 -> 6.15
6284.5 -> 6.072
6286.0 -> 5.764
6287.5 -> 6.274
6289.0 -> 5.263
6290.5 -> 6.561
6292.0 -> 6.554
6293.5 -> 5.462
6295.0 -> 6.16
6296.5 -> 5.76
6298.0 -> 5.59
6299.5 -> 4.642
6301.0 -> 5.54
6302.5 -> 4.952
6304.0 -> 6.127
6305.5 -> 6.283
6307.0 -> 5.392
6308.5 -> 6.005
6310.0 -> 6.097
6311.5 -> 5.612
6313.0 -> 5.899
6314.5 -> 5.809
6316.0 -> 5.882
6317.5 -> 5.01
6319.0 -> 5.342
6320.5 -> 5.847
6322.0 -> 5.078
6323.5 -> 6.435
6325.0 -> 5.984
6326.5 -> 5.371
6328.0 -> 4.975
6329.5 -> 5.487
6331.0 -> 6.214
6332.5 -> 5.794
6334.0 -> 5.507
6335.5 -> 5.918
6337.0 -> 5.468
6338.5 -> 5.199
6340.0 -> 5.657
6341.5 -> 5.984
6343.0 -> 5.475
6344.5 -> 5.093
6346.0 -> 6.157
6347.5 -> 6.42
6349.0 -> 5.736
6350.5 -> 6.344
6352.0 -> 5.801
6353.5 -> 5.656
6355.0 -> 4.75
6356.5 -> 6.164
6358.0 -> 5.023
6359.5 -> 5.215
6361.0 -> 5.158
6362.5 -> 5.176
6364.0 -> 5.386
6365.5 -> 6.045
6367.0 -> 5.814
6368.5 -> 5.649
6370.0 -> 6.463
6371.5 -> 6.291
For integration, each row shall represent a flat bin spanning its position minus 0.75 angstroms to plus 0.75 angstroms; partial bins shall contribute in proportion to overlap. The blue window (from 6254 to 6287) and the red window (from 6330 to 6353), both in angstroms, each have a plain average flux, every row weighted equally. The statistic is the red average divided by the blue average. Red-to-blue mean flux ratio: 0.99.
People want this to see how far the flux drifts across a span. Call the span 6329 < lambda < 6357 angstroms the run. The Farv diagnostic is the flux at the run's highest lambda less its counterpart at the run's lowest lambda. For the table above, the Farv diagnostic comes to 0.7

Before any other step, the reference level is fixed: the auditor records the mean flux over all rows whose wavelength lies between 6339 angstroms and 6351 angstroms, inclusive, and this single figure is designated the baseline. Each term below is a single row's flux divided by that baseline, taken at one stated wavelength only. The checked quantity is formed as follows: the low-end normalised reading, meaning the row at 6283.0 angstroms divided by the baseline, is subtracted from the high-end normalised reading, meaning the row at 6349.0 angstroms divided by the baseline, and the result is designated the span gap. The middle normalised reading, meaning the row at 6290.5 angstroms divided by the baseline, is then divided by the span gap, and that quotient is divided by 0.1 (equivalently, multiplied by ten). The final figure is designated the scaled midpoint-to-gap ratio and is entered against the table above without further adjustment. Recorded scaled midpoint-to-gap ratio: -158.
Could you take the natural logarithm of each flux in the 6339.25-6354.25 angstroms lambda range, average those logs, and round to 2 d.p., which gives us 1.76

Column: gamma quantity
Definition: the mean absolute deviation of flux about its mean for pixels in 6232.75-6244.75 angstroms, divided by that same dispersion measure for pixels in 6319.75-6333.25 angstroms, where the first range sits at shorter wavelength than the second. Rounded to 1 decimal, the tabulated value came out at 1.0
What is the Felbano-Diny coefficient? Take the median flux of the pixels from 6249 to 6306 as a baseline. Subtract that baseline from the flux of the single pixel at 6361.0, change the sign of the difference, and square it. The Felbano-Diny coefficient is 0.60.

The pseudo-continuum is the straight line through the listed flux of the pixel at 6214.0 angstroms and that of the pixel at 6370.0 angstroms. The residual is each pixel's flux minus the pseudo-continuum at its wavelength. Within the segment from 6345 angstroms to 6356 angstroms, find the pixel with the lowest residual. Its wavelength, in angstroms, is 6355.0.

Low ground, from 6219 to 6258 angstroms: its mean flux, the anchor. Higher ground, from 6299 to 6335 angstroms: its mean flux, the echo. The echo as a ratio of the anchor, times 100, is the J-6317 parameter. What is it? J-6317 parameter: 100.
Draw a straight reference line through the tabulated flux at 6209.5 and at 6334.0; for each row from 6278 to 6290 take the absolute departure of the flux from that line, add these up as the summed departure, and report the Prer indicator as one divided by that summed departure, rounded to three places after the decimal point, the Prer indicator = 0.273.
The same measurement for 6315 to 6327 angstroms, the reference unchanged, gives 0.299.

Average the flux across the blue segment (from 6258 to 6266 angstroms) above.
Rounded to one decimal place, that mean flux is 5.5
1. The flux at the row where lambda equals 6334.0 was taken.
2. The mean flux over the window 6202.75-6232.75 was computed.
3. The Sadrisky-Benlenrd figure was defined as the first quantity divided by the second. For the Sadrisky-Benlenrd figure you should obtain 0.99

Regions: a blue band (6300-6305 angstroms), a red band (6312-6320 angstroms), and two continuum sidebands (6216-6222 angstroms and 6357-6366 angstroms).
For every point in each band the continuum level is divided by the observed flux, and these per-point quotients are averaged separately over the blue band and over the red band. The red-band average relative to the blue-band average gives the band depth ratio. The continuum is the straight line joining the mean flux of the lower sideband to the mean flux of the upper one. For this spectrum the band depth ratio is 0.99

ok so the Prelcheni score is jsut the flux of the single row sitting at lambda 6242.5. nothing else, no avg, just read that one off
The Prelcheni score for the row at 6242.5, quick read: 5.45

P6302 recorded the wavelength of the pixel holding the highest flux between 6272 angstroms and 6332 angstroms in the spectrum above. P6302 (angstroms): 6274.0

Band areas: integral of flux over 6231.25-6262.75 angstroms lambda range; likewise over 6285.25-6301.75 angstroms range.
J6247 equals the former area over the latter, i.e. 1.9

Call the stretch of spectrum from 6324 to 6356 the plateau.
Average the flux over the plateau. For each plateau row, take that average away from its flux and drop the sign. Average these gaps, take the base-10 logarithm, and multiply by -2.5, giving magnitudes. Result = 1.1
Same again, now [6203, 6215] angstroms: 1.4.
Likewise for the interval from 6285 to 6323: 1.0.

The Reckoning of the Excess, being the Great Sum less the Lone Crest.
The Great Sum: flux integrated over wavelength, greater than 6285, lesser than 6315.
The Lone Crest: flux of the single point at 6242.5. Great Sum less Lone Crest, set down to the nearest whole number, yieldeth 168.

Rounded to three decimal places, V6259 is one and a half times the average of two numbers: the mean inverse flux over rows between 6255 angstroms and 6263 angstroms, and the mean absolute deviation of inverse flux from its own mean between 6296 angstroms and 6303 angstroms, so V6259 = 0.150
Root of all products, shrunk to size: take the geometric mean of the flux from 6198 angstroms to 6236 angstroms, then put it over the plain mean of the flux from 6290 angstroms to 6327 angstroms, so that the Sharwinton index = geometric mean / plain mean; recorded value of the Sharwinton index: 0.98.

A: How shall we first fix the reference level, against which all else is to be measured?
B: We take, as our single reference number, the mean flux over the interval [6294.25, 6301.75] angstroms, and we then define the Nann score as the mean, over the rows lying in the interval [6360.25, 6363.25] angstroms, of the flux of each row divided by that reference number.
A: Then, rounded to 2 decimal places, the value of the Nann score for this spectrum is 0.93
